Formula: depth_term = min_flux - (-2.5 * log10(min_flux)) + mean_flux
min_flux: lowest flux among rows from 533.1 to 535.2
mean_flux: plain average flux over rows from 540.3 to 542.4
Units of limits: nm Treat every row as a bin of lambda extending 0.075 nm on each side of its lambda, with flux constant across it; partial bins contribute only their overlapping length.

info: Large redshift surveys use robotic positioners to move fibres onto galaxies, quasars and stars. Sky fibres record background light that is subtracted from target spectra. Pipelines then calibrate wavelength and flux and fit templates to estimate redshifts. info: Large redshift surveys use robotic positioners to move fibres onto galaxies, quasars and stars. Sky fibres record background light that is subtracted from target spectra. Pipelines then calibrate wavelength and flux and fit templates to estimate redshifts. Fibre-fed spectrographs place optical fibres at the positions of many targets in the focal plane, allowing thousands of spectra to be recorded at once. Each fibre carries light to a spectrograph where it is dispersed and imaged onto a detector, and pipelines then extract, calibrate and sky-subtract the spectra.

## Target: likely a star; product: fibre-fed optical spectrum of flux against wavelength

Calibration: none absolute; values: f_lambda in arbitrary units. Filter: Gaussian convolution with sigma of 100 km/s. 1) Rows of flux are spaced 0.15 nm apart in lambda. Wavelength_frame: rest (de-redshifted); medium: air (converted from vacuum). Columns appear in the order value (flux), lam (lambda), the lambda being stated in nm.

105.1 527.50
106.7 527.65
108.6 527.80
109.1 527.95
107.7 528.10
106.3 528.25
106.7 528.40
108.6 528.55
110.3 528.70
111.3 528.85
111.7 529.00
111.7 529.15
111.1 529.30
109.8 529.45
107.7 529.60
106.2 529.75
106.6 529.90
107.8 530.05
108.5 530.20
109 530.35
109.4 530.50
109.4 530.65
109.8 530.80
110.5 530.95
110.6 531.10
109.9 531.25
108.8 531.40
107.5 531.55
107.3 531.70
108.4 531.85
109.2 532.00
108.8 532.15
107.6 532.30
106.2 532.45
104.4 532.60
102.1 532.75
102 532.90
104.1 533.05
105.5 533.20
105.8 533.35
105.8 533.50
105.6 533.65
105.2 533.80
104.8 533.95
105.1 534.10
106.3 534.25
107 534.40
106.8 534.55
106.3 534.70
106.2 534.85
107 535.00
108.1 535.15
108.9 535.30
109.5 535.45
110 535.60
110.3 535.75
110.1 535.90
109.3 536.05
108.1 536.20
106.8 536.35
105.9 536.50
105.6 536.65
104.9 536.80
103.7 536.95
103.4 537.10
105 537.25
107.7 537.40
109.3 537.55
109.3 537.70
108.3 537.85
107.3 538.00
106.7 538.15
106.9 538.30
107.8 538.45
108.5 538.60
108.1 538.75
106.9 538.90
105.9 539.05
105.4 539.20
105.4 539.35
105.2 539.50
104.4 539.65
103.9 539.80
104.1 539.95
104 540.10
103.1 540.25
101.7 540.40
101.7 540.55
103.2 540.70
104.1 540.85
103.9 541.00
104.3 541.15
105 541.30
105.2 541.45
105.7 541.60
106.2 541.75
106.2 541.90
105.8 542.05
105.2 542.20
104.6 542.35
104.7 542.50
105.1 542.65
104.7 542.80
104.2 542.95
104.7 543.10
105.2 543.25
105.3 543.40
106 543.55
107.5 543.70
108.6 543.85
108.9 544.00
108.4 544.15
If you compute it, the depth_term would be 214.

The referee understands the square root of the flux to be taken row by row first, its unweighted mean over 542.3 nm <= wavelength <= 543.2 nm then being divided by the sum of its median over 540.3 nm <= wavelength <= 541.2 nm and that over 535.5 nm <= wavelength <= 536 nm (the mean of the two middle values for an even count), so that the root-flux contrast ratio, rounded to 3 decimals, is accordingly 0.495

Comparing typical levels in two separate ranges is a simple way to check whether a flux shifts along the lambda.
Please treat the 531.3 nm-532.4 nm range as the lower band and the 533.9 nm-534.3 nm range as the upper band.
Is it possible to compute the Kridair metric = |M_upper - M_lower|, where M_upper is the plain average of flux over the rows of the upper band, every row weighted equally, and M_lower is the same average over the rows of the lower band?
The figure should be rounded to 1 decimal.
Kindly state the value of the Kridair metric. 2.8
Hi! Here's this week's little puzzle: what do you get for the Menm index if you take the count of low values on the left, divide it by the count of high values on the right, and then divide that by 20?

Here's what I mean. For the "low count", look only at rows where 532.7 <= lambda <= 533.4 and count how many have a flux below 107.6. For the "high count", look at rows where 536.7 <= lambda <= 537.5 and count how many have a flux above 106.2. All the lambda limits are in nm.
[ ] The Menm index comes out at 0.25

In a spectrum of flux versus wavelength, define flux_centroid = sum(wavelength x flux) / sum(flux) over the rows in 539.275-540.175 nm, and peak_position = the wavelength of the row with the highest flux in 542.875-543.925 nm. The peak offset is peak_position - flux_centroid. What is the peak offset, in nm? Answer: 4.13 nm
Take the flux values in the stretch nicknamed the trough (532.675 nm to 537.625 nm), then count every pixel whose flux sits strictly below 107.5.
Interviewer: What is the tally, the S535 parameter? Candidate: 23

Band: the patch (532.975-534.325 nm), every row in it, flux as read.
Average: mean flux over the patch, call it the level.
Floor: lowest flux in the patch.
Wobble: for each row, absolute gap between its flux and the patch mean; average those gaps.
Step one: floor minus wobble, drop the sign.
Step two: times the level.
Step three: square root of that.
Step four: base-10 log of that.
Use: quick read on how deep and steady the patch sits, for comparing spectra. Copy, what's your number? 2.02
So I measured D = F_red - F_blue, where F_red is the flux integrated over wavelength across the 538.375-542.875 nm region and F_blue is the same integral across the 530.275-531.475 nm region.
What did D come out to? 341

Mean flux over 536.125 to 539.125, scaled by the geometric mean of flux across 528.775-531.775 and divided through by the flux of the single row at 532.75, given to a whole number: 114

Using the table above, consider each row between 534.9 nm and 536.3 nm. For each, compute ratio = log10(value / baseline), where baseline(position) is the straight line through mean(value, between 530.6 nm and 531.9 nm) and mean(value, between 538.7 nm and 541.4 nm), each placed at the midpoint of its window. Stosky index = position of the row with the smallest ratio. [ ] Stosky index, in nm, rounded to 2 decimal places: 535.00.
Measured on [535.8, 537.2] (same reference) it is 537.10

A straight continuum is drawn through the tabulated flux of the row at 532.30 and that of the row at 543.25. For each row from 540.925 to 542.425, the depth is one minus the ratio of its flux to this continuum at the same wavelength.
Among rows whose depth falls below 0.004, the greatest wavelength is 542.20 nm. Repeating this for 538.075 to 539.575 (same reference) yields 539.05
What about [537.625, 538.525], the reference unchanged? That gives 538.45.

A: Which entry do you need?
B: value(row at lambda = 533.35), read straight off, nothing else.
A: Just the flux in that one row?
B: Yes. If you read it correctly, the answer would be 105.8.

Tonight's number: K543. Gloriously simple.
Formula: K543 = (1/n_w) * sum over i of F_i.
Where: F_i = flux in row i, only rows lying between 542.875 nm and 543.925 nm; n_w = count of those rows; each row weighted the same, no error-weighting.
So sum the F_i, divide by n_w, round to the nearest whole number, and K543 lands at 106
